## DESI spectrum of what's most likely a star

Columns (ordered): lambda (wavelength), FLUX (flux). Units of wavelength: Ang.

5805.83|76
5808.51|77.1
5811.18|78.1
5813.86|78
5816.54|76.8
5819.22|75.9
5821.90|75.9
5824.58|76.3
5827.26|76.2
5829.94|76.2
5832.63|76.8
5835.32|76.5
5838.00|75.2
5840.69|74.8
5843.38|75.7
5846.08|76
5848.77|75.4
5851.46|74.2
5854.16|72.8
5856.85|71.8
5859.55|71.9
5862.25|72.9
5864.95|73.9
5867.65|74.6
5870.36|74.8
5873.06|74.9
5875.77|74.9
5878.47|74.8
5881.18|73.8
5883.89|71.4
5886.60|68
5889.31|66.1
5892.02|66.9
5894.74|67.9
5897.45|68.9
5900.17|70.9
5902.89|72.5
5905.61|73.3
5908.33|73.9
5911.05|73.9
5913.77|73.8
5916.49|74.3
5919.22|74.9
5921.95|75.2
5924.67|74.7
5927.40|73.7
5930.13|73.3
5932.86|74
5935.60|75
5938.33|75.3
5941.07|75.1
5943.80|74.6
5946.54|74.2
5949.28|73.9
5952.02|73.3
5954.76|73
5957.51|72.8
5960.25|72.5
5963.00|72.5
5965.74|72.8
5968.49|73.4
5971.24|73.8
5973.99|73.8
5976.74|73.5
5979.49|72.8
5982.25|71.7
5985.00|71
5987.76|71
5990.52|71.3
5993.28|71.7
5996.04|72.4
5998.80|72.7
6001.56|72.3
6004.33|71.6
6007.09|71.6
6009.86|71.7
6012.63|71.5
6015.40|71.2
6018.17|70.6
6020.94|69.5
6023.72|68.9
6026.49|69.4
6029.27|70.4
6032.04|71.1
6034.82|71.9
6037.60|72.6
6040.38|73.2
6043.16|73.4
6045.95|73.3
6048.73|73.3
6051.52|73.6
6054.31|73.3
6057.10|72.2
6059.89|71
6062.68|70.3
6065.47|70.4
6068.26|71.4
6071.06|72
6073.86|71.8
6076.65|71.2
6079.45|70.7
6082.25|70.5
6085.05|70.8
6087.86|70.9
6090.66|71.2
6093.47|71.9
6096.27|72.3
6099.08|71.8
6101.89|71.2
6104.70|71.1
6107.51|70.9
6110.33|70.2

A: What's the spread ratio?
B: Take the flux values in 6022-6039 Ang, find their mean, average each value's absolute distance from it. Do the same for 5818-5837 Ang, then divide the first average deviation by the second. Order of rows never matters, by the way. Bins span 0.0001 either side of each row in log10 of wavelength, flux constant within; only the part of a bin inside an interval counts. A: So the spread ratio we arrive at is 5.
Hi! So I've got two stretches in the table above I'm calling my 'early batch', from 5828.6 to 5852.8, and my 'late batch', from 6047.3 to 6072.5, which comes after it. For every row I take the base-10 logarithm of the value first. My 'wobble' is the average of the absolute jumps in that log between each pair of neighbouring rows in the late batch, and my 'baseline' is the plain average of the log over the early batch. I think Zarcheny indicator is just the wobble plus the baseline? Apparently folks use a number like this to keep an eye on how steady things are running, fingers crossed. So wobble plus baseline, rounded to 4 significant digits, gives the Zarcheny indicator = 1.883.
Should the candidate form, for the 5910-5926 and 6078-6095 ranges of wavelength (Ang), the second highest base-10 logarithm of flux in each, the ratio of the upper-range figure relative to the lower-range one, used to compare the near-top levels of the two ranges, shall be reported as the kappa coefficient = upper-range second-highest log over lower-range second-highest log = 0.988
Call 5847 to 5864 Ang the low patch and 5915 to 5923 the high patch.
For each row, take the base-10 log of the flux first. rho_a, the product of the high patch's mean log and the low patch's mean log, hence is 3.493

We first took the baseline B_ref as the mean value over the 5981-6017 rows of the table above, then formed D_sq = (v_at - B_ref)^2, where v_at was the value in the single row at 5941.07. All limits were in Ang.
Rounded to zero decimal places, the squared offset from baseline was 12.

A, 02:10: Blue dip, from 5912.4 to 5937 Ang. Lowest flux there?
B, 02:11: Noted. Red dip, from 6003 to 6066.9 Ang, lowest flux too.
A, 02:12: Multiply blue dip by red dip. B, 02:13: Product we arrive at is 5050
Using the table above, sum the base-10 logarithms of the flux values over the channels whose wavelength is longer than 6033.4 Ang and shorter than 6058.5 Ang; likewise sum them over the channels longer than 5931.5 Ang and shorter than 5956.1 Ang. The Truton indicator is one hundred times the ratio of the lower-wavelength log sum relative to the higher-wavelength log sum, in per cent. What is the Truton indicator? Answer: 100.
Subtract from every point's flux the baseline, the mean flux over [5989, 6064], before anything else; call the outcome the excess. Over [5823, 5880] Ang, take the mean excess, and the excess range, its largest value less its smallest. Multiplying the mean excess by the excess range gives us 15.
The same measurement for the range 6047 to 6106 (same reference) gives 0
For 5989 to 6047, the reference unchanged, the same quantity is -1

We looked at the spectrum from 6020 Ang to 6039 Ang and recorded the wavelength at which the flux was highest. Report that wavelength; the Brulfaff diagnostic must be 6037.60 Ang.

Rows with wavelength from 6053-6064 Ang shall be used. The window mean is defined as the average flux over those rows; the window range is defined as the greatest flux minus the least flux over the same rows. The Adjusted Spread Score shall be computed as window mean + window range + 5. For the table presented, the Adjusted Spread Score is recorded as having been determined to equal 79.7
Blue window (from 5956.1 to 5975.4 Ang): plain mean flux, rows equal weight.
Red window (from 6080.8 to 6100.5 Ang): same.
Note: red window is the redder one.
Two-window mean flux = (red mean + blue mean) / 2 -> 72.2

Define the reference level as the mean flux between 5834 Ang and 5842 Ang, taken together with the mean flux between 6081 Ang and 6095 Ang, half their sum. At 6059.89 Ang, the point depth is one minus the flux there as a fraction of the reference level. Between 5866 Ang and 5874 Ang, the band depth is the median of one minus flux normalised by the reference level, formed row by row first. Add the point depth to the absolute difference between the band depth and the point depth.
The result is 0.08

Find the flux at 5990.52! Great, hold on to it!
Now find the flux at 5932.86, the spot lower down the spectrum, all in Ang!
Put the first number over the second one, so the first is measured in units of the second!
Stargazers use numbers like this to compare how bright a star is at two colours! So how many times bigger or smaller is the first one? 0.96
